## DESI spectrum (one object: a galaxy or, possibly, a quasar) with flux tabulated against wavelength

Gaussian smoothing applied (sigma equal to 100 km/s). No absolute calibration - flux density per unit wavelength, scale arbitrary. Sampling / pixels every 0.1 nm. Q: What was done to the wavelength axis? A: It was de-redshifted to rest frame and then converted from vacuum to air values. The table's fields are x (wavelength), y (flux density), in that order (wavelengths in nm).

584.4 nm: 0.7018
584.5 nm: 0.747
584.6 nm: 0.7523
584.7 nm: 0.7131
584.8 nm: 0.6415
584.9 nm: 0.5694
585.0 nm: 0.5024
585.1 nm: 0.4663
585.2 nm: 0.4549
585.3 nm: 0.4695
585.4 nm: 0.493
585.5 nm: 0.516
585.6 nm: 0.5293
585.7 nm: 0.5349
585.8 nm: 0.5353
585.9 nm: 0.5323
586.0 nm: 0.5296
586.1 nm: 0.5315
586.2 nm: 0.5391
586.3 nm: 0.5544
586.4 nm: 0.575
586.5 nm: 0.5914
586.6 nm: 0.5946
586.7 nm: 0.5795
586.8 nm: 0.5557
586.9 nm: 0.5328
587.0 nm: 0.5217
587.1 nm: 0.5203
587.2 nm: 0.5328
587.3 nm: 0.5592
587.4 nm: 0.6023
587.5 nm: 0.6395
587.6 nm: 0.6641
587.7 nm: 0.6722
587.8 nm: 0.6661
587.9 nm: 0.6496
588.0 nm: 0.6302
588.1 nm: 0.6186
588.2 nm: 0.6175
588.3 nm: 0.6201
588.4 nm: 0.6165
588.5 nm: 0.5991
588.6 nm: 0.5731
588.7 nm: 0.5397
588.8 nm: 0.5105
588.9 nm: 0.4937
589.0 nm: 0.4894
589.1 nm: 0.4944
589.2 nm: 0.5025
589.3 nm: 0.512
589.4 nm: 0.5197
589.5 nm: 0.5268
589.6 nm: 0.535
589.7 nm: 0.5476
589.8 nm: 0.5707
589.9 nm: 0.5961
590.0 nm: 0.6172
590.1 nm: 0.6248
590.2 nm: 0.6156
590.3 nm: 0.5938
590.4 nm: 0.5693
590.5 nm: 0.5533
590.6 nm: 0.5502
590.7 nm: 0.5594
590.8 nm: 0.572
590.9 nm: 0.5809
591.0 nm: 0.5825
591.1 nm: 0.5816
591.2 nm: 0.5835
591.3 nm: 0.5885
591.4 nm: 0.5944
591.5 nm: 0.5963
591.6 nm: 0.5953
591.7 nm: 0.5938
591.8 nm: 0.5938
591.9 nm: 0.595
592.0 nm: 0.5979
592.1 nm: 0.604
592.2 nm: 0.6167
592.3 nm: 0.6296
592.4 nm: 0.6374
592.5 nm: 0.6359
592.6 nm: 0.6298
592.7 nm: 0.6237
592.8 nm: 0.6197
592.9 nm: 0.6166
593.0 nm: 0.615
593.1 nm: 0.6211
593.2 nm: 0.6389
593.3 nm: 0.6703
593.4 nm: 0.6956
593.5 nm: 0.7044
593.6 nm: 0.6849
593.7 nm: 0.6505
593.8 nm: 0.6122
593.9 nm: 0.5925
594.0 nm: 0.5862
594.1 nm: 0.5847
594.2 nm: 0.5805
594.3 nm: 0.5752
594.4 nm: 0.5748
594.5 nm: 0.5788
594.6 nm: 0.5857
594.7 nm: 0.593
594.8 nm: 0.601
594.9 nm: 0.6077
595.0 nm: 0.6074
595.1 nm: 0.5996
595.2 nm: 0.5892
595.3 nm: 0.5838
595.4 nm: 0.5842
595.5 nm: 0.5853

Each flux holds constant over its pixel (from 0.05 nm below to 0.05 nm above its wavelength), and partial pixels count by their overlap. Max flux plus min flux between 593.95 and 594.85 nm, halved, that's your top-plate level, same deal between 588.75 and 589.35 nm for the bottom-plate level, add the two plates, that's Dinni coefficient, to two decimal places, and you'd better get 1.09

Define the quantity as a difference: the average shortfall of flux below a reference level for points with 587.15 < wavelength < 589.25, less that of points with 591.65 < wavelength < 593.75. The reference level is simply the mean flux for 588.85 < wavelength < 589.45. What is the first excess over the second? 0.047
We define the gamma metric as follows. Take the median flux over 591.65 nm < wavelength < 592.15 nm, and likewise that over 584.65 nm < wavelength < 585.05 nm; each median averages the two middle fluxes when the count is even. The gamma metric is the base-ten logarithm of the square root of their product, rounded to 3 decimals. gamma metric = -0.222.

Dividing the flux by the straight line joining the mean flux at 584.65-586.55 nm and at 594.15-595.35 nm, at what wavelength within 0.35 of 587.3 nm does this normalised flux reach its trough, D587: 587.1 nm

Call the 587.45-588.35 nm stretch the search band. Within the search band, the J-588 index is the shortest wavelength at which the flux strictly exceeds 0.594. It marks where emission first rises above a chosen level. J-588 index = 587.5 nm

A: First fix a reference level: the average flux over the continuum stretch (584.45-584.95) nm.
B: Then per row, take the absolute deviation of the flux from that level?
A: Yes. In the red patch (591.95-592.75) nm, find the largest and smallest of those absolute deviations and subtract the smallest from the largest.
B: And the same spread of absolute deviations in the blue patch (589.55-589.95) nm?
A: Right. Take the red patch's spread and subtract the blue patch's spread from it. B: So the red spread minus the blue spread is -0.02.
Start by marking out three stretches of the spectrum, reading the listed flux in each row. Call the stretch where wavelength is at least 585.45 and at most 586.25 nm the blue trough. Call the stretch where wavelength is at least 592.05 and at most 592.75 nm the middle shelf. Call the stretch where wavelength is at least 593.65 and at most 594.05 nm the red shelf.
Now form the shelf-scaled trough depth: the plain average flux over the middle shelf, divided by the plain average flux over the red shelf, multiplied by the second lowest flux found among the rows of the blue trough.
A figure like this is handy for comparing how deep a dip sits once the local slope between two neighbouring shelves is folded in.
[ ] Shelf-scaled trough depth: 0.54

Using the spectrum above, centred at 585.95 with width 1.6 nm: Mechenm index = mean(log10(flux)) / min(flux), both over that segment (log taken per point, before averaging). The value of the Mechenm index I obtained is -0.60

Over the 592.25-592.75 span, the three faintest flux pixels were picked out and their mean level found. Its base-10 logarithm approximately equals -0.202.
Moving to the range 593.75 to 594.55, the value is -0.239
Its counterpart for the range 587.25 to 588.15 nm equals -0.227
